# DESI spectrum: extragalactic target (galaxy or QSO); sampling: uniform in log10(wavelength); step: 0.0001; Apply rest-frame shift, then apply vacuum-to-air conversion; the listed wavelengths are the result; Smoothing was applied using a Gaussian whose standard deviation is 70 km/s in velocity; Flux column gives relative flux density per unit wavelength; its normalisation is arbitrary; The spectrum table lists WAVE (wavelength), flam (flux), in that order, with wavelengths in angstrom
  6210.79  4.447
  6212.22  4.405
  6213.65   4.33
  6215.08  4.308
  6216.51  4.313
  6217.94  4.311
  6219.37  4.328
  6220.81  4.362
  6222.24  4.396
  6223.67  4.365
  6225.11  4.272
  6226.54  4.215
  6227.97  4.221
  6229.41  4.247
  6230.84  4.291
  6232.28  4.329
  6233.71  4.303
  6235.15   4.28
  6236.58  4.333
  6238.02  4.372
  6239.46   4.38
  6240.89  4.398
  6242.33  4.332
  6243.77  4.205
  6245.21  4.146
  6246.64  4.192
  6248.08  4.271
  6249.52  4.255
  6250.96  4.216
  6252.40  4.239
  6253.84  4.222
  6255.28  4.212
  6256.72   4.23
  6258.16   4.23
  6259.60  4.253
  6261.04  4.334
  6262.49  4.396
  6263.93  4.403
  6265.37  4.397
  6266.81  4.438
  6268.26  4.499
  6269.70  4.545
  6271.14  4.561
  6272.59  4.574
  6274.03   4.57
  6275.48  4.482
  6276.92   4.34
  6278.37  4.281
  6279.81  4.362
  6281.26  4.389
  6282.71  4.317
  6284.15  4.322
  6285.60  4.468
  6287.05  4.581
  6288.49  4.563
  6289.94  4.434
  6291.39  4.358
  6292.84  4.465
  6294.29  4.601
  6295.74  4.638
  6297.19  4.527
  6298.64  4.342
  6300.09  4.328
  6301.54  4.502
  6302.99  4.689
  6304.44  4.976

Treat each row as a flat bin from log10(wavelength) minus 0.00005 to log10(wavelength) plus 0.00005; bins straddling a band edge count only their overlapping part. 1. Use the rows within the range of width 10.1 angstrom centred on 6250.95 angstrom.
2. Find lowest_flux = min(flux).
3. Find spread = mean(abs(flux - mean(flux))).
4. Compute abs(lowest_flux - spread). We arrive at 4.17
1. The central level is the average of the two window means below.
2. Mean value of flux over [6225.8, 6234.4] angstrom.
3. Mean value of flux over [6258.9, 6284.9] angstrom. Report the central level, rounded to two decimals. 4.34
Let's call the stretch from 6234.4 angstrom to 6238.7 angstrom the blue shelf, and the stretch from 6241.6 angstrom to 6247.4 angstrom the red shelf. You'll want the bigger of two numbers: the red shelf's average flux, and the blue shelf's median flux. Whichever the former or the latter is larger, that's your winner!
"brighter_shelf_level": 4.33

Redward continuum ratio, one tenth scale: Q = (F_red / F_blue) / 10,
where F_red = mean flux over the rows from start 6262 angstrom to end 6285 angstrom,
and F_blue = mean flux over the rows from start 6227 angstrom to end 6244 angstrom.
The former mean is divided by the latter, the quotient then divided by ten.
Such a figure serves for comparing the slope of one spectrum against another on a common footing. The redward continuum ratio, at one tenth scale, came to 0.103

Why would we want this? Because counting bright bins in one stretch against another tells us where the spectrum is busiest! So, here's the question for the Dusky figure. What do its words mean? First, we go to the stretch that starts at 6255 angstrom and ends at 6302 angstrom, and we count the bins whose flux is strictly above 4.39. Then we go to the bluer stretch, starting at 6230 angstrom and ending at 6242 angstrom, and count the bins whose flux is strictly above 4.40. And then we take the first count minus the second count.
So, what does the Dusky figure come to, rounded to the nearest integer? 19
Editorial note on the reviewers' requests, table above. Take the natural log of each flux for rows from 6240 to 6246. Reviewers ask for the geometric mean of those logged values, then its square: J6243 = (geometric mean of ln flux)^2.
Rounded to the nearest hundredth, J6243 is 2.11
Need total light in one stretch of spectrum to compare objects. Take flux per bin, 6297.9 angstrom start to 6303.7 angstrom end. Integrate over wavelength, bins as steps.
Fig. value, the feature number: 25.9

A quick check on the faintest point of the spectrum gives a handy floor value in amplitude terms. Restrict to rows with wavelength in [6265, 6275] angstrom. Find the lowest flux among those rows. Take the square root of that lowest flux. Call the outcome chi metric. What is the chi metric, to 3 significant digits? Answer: 2.10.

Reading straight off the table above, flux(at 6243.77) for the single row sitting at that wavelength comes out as 4.205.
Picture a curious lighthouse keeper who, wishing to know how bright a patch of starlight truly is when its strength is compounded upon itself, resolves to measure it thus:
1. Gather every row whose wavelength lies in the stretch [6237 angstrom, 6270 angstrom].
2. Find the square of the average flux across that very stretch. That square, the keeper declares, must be 18.6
